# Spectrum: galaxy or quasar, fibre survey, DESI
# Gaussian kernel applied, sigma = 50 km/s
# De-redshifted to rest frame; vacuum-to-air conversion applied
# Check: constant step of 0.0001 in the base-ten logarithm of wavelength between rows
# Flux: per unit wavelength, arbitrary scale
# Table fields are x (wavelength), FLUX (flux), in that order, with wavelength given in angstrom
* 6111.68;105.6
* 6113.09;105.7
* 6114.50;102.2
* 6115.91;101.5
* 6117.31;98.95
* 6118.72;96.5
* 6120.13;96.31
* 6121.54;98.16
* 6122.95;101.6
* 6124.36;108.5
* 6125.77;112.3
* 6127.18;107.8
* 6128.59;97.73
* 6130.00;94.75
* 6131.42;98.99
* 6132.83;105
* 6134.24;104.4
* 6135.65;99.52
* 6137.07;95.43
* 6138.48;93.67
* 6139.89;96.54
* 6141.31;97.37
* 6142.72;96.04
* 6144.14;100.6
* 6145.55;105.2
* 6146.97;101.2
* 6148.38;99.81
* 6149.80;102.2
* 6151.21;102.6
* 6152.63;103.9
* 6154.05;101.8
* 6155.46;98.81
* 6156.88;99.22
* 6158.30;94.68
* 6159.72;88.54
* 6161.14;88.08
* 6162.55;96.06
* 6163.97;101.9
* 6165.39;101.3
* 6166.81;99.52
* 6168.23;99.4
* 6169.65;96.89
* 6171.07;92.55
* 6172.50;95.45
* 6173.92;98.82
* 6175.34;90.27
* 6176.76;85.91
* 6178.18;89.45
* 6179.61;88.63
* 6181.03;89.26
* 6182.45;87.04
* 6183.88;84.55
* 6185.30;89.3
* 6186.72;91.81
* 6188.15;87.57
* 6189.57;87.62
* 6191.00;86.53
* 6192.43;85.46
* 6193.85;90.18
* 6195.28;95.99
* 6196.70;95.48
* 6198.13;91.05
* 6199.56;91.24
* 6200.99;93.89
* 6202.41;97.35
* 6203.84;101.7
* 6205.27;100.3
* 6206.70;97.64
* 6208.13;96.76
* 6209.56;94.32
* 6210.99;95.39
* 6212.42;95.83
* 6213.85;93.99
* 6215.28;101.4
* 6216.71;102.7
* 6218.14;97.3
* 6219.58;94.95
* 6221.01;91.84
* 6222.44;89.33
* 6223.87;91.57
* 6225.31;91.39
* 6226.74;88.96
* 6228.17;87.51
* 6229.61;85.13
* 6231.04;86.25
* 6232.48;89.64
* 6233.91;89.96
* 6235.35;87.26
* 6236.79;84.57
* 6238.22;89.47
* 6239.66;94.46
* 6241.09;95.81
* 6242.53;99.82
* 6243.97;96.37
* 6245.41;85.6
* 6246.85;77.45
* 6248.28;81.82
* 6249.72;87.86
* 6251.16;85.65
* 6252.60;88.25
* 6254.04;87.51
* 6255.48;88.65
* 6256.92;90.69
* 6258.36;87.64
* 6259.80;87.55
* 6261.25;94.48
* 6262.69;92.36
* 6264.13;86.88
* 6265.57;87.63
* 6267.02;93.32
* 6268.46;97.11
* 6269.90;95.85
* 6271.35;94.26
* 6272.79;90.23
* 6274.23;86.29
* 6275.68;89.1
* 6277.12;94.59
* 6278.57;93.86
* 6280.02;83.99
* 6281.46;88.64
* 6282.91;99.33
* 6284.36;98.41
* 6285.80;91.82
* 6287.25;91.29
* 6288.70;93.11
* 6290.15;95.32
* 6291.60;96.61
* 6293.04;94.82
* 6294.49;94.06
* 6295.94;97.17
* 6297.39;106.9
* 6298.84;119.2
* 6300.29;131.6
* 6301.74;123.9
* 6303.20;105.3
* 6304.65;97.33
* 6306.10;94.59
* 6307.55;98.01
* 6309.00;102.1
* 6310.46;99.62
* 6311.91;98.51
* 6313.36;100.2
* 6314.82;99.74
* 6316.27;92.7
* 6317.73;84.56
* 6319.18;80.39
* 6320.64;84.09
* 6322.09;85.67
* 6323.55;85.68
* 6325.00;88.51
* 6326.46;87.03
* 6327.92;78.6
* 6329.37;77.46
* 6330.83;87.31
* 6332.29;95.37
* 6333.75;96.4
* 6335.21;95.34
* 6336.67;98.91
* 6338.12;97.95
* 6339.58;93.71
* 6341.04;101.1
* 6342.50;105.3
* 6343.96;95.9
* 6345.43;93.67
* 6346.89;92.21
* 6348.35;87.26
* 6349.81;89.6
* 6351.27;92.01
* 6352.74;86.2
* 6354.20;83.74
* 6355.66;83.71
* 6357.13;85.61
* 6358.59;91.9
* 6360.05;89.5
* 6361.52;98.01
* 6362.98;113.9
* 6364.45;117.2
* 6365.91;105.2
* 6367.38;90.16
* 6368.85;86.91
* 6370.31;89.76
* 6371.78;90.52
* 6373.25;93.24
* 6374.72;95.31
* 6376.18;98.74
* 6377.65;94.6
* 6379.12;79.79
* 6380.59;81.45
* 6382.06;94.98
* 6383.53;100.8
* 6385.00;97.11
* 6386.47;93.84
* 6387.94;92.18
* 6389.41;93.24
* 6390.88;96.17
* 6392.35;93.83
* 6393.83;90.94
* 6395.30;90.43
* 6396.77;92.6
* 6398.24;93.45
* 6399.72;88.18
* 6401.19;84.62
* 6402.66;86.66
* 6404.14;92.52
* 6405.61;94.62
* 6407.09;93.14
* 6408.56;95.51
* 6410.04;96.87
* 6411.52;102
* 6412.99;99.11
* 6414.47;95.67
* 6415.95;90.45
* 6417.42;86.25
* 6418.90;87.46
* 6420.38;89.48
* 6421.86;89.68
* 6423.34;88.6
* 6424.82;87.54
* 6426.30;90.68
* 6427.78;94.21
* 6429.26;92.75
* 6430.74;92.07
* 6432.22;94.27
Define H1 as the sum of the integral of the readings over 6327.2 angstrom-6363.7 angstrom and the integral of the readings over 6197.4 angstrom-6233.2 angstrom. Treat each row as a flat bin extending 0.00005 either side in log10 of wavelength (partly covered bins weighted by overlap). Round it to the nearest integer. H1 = 6735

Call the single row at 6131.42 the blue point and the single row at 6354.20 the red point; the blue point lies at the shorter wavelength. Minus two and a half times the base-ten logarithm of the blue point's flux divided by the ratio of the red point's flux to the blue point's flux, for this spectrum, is -5.17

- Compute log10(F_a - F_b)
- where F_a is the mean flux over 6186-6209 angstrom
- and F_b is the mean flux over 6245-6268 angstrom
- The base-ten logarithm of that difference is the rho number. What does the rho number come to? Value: 0.7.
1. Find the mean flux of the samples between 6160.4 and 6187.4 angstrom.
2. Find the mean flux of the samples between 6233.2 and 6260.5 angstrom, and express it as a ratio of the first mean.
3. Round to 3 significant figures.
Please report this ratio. 0.955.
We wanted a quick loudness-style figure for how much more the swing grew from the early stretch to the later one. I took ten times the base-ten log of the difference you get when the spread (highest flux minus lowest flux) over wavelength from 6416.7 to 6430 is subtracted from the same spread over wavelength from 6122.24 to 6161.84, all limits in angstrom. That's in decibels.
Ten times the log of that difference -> 12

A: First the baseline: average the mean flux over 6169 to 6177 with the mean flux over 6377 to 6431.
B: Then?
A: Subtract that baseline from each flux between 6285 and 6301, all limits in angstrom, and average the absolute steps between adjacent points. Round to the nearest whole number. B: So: 5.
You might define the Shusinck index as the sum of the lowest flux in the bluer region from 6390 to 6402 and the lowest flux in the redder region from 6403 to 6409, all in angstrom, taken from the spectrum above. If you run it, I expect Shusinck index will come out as 177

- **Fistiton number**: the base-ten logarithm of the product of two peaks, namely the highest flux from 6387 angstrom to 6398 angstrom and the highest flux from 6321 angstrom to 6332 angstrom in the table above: 3.930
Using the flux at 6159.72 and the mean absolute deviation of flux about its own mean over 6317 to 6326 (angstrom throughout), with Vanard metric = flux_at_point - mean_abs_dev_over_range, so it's 87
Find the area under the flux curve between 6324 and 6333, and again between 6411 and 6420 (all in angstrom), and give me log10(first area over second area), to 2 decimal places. -0.04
